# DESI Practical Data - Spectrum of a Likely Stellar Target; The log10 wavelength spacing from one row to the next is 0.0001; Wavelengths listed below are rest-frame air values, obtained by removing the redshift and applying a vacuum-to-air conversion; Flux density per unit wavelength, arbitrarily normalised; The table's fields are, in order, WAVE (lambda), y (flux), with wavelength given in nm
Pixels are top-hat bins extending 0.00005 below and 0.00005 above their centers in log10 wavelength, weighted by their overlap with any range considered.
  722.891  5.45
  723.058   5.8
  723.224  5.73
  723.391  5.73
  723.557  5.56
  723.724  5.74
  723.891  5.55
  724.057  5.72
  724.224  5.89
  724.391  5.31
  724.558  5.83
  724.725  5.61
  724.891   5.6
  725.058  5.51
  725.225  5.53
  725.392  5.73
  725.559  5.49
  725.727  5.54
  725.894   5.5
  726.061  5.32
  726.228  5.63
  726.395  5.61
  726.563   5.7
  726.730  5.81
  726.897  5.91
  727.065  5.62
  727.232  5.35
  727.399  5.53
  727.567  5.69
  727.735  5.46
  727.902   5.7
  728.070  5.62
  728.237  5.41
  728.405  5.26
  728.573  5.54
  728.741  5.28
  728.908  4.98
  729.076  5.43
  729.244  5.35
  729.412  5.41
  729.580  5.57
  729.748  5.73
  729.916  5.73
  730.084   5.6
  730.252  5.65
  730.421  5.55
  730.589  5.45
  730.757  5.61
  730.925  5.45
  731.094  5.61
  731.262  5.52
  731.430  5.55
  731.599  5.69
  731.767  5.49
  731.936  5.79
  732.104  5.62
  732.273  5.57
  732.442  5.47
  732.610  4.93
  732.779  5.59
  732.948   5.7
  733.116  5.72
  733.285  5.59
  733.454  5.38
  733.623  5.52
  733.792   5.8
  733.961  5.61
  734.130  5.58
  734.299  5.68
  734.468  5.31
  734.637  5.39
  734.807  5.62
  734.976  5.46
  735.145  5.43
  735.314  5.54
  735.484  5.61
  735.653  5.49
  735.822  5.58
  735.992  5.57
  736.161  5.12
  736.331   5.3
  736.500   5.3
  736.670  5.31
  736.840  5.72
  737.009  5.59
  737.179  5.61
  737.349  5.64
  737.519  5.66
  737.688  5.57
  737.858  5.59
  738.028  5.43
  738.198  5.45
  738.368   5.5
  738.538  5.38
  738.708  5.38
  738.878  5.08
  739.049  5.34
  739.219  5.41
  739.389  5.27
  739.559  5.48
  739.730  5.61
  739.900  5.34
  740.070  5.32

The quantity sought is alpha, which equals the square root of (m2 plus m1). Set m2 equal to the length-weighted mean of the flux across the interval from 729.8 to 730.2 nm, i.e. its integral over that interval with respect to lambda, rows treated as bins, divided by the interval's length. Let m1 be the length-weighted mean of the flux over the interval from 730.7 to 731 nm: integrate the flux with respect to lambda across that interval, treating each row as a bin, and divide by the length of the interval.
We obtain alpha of 3.35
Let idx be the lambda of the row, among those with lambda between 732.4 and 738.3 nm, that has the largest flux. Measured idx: 733.792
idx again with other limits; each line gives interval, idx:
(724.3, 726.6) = 724.558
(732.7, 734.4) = 733.792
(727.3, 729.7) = 727.902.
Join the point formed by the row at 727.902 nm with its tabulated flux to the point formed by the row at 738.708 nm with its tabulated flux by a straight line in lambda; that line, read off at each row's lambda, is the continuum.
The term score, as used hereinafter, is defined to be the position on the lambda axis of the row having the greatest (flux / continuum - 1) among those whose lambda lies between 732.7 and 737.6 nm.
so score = 736.840 nm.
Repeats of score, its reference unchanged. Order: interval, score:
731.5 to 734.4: 733.792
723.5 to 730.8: 726.897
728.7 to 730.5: 729.916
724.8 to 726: 725.392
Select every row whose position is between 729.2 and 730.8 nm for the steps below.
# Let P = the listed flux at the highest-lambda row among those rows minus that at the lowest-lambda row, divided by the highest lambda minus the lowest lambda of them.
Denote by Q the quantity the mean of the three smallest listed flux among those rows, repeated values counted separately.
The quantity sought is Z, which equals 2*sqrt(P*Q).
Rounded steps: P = 0.17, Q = 5.40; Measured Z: 1.9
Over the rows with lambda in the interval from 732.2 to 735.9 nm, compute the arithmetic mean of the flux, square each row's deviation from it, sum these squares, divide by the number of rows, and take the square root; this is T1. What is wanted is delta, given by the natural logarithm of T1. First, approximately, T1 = 0.17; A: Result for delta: -1.75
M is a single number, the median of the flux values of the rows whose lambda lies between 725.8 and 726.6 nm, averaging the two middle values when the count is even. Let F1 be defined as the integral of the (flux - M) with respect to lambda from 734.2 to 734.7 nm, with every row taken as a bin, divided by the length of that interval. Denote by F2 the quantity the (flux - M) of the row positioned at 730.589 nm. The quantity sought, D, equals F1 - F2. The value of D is 0.02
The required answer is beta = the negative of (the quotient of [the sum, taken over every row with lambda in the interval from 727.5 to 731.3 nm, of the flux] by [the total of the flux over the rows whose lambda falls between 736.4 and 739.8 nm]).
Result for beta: -1.2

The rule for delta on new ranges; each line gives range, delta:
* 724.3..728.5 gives -1.82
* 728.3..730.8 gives -1.64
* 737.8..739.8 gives -1.99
